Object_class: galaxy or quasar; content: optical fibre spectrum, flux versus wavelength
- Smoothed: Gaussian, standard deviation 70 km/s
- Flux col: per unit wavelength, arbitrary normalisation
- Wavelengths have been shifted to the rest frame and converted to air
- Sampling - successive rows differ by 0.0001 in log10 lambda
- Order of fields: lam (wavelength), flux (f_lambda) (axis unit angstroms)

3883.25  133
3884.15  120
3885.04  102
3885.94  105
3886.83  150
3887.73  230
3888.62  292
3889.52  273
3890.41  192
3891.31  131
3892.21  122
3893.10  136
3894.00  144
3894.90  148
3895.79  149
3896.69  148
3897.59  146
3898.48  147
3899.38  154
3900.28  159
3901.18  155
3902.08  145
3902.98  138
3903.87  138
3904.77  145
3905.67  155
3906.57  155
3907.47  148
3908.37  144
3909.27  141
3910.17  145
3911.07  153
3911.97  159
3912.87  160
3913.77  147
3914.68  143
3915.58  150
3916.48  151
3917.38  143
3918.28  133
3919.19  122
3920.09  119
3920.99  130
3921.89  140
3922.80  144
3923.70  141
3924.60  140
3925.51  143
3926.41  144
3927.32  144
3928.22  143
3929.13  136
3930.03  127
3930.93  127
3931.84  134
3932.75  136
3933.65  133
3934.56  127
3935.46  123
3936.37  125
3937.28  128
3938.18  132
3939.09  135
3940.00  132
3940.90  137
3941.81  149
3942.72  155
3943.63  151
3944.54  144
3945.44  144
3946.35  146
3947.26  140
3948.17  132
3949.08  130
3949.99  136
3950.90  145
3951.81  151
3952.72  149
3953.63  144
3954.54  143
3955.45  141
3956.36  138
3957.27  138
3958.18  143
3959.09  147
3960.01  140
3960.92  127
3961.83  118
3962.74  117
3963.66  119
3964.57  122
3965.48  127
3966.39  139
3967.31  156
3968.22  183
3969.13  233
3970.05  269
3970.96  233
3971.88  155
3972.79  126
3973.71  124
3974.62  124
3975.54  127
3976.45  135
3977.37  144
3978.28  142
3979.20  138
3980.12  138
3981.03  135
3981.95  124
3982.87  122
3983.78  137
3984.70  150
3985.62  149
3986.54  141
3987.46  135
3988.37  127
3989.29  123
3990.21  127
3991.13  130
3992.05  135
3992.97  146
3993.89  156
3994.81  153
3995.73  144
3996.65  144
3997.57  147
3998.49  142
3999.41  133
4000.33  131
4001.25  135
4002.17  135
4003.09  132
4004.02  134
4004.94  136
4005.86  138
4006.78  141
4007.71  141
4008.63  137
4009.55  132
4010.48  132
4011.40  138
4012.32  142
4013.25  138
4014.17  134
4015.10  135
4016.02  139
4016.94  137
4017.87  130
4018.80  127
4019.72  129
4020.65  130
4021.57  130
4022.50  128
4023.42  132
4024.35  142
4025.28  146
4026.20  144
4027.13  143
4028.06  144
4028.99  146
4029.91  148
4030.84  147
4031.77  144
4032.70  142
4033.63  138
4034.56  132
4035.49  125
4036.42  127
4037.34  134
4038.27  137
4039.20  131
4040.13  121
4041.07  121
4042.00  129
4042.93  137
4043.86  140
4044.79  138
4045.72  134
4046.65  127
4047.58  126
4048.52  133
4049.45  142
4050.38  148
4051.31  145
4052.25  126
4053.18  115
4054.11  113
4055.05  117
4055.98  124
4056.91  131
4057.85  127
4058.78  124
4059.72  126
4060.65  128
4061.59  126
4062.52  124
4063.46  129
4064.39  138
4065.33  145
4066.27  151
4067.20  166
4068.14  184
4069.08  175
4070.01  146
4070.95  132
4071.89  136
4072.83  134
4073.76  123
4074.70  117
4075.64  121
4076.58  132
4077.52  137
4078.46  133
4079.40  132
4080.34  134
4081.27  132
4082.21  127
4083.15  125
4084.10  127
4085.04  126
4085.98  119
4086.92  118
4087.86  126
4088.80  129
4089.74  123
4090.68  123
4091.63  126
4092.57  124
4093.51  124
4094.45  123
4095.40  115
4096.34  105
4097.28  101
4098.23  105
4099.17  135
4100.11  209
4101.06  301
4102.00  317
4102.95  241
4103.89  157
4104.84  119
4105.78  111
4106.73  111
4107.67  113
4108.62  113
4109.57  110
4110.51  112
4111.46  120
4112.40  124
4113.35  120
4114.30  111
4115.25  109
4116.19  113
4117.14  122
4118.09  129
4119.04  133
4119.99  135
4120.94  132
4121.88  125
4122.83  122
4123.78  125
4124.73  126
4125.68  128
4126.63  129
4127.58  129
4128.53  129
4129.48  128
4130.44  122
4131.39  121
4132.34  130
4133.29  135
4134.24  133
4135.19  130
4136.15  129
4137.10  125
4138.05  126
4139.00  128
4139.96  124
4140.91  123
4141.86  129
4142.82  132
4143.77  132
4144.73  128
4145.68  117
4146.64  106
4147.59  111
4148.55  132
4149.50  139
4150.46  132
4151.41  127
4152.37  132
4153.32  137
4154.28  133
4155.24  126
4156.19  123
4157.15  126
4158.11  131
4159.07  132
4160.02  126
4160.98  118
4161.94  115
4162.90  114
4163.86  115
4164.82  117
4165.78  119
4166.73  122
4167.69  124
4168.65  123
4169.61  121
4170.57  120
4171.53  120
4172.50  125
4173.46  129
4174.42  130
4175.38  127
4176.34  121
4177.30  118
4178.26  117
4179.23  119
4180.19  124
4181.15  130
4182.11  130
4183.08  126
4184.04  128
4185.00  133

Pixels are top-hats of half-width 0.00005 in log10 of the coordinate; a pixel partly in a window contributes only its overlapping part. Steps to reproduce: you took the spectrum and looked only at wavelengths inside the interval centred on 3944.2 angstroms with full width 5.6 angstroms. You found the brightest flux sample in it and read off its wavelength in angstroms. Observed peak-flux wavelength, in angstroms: 3942.72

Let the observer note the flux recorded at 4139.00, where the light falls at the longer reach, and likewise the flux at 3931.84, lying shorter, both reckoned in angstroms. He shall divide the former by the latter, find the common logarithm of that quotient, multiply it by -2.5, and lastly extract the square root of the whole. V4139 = 0.22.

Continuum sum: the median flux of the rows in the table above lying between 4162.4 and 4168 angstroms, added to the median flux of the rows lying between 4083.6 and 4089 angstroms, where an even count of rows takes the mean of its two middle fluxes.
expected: 244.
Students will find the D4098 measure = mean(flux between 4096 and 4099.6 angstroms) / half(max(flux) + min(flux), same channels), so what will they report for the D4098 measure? 0.94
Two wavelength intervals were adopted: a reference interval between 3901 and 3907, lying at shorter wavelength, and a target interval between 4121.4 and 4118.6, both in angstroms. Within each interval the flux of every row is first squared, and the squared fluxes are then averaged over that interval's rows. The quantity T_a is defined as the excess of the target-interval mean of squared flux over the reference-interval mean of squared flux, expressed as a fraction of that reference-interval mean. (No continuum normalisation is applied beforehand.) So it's -0.2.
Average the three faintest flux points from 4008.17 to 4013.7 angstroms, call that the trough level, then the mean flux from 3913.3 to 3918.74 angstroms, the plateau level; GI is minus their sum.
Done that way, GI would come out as -278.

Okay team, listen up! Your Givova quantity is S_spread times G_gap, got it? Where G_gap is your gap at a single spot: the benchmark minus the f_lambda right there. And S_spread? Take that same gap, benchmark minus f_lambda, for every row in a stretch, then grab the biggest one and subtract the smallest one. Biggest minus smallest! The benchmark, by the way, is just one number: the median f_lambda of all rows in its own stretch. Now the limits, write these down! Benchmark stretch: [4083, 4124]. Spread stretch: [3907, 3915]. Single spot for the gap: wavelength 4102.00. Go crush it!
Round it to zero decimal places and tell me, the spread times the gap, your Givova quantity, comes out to -3686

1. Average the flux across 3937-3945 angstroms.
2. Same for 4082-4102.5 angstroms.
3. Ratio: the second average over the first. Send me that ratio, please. 1.01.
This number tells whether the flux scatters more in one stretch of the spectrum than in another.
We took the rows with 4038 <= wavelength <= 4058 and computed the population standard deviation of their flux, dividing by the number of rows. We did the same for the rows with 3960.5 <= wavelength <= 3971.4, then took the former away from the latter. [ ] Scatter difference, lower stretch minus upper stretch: 43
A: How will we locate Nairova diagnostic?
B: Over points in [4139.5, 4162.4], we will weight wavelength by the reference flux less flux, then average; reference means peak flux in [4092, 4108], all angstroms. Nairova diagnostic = 4150.9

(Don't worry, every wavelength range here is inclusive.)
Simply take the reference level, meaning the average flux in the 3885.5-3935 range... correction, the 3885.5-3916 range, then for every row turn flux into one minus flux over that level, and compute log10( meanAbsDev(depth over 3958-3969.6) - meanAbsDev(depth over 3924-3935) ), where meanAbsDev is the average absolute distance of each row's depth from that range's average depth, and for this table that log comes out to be -1.0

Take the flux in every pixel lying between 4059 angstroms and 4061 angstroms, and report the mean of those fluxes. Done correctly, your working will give 127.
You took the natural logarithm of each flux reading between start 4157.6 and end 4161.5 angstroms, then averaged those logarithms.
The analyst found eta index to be 4.84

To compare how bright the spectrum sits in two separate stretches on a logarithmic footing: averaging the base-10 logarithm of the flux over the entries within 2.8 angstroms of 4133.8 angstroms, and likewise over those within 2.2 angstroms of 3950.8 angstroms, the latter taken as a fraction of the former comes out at 1.02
